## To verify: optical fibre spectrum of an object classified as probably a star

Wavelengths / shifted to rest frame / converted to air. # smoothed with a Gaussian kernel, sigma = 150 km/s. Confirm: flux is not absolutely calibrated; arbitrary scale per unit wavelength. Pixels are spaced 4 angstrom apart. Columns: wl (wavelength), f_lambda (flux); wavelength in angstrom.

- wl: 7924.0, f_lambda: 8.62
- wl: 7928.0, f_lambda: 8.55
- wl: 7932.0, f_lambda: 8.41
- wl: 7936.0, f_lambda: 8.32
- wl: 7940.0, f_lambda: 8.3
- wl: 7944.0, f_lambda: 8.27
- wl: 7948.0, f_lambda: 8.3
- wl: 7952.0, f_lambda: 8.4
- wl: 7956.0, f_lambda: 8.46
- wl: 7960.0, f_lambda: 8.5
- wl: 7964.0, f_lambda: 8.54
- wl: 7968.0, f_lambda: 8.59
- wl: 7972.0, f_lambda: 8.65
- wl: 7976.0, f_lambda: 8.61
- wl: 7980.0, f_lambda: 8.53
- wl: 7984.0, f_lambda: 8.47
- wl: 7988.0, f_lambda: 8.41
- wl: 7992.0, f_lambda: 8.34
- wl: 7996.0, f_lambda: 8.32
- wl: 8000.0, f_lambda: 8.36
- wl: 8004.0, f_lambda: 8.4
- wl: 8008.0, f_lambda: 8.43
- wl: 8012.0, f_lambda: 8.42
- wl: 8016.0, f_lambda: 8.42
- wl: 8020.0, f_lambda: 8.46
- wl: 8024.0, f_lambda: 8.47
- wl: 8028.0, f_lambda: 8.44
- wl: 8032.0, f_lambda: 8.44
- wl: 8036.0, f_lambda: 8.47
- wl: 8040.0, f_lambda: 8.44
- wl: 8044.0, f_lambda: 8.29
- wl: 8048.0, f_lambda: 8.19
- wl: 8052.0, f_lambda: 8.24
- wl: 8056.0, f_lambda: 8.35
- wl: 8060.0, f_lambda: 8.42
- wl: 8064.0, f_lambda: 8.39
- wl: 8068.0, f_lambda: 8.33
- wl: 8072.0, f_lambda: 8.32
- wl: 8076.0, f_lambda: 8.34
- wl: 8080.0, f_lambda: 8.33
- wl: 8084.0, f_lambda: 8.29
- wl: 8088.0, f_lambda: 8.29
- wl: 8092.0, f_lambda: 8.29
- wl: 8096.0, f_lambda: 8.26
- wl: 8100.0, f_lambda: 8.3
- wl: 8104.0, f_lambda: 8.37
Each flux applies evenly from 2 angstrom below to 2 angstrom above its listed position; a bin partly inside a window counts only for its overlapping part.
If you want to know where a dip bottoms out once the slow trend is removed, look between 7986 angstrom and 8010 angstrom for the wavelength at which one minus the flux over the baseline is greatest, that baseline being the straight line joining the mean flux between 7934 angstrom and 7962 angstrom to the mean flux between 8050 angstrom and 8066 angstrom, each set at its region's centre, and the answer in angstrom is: 7996.0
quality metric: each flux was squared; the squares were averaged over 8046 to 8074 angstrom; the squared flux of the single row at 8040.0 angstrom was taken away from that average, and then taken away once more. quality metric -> -73.2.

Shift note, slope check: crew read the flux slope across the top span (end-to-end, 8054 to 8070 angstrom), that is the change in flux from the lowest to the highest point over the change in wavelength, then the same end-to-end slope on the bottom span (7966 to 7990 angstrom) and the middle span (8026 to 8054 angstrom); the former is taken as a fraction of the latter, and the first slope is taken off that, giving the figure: 1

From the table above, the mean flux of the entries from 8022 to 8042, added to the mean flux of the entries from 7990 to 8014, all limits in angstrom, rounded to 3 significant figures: 16.8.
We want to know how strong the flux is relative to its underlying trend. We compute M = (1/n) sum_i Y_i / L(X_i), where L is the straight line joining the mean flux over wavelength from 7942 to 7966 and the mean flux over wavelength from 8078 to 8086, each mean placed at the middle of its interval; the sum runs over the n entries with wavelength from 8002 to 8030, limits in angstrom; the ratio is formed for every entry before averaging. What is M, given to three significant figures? 1.01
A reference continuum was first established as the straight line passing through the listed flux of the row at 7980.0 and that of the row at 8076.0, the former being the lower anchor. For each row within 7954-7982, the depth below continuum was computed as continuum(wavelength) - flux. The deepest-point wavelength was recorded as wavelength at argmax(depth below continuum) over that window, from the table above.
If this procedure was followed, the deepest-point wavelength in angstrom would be 7956.0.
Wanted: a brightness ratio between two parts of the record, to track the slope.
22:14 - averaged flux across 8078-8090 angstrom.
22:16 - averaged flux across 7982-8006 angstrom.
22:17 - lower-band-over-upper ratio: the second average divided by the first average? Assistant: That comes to 1.010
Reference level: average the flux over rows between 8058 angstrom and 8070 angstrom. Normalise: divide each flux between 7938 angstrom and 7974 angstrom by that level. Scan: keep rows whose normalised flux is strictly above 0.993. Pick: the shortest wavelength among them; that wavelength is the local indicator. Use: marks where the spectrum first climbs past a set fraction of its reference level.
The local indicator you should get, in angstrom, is 7952.0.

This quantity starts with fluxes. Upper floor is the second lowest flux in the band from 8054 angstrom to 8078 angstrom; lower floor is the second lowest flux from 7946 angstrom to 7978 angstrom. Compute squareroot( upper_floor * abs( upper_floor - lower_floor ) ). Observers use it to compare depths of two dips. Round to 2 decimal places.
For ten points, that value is 0.76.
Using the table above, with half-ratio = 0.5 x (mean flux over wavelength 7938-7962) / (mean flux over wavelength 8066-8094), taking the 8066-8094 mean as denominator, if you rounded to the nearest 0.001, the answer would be 0.504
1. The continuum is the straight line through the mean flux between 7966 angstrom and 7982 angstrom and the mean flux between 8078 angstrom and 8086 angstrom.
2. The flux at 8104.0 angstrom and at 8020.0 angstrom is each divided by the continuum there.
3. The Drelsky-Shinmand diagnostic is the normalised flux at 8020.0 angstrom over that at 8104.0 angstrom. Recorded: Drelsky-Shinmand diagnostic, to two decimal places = 0.98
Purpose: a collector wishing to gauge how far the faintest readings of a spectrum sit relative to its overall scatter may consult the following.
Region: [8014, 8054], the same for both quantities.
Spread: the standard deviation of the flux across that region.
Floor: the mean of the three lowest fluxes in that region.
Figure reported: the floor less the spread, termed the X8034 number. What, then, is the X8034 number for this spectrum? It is 8.14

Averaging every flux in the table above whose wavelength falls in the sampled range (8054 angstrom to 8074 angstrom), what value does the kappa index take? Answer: 8.36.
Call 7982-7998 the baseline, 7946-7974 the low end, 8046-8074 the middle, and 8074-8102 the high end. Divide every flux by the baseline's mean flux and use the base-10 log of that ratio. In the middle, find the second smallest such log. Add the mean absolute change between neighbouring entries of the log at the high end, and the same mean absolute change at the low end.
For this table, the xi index -0.004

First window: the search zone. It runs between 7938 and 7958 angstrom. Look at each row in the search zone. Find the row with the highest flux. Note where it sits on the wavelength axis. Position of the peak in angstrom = 7956.0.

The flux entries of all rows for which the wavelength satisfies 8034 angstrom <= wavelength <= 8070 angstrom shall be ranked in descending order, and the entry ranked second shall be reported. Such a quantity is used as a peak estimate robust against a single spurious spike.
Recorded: 8.44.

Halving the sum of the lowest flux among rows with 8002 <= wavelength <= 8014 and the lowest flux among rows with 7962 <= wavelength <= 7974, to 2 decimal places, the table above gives 8.47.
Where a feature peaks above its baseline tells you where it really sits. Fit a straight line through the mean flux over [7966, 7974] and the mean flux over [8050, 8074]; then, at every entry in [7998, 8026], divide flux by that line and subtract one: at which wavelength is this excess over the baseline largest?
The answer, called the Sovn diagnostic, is 8024.0 angstrom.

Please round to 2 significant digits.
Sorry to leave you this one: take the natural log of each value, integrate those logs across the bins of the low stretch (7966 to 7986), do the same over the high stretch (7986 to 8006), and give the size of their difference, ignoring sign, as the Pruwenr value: 0.48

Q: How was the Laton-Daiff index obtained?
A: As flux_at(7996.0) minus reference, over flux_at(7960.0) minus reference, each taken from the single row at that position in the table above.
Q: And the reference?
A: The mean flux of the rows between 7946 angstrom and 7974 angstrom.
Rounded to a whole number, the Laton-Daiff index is -20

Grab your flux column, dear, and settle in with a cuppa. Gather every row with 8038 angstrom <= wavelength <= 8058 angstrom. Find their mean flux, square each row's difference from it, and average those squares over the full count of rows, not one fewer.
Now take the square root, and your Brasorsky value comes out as 0.087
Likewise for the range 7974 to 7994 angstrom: 0.093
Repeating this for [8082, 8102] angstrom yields 0.014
